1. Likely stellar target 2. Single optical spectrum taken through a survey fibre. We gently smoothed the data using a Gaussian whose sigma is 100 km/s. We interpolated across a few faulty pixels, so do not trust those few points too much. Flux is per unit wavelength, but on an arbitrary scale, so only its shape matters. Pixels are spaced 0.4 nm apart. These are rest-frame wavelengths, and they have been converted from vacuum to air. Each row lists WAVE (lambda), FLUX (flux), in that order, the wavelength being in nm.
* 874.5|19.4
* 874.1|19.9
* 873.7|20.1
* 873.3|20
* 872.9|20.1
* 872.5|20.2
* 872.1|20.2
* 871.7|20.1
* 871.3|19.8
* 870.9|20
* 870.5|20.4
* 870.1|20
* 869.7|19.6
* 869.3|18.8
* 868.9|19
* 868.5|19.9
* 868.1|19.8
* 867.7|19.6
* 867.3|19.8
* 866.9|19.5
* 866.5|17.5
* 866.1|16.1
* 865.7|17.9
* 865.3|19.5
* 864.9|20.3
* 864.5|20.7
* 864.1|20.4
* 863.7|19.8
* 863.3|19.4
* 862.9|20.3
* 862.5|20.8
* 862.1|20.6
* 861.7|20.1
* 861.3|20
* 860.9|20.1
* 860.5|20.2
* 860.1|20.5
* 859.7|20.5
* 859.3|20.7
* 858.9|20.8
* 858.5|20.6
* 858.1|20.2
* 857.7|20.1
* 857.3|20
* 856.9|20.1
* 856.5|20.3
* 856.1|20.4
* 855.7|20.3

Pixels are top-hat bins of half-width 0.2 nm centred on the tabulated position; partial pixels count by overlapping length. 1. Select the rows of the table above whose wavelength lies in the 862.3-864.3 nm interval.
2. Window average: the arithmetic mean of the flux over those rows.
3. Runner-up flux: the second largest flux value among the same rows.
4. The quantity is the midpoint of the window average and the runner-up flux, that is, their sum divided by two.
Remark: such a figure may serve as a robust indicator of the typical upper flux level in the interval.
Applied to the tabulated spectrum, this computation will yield 20.3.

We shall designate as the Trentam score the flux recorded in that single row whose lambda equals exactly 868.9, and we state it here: 19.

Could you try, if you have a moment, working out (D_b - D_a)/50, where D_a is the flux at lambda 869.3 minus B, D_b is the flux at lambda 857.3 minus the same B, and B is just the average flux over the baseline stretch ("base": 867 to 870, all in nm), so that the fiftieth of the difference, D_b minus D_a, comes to 0.024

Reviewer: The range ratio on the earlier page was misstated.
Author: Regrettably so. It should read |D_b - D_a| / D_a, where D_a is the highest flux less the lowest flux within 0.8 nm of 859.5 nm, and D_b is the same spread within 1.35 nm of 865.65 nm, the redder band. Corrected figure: 14.3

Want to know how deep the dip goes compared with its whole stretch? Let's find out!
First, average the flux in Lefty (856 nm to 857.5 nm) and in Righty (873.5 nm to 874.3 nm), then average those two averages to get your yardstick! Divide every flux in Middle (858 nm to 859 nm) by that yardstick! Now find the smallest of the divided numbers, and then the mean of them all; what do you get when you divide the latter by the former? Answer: 1.02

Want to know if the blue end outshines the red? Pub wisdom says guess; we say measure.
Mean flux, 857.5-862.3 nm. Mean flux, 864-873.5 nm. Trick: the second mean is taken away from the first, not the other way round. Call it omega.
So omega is 0.8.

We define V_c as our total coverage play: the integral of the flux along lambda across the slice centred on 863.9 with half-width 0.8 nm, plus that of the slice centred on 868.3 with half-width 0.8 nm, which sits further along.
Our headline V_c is 63.4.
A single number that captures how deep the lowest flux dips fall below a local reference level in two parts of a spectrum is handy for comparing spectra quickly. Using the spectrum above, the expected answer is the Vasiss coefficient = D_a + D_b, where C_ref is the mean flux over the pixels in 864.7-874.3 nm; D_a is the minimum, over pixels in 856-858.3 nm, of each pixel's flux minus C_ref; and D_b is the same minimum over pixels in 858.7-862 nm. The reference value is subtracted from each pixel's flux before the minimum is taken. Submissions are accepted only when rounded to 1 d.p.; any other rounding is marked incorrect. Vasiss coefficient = 1.0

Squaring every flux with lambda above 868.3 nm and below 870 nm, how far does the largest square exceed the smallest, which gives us 43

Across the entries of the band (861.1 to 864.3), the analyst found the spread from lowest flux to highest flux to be 1.4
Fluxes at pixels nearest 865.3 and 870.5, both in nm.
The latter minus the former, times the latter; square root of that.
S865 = 4.3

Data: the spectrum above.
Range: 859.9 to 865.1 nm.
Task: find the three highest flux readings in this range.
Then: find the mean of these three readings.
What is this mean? 20.70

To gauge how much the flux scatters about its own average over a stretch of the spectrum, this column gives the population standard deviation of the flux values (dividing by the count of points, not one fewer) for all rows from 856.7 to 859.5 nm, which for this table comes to 0.31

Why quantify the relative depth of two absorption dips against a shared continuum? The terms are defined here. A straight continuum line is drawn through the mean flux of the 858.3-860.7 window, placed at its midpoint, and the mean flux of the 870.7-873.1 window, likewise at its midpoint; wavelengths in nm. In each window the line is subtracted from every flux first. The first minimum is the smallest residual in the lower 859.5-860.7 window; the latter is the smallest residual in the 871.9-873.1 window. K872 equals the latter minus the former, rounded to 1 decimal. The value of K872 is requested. 0.4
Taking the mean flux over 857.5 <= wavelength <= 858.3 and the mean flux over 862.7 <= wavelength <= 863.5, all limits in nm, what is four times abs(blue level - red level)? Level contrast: 1.2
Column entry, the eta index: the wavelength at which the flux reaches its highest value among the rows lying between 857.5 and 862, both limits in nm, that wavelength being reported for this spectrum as 858.9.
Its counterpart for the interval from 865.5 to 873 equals 870.5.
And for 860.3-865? 862.5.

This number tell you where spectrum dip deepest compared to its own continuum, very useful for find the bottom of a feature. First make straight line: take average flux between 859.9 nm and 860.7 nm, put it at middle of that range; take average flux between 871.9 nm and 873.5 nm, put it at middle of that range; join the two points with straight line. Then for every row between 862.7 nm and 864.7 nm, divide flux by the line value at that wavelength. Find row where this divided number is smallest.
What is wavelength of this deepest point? 863.3 nm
